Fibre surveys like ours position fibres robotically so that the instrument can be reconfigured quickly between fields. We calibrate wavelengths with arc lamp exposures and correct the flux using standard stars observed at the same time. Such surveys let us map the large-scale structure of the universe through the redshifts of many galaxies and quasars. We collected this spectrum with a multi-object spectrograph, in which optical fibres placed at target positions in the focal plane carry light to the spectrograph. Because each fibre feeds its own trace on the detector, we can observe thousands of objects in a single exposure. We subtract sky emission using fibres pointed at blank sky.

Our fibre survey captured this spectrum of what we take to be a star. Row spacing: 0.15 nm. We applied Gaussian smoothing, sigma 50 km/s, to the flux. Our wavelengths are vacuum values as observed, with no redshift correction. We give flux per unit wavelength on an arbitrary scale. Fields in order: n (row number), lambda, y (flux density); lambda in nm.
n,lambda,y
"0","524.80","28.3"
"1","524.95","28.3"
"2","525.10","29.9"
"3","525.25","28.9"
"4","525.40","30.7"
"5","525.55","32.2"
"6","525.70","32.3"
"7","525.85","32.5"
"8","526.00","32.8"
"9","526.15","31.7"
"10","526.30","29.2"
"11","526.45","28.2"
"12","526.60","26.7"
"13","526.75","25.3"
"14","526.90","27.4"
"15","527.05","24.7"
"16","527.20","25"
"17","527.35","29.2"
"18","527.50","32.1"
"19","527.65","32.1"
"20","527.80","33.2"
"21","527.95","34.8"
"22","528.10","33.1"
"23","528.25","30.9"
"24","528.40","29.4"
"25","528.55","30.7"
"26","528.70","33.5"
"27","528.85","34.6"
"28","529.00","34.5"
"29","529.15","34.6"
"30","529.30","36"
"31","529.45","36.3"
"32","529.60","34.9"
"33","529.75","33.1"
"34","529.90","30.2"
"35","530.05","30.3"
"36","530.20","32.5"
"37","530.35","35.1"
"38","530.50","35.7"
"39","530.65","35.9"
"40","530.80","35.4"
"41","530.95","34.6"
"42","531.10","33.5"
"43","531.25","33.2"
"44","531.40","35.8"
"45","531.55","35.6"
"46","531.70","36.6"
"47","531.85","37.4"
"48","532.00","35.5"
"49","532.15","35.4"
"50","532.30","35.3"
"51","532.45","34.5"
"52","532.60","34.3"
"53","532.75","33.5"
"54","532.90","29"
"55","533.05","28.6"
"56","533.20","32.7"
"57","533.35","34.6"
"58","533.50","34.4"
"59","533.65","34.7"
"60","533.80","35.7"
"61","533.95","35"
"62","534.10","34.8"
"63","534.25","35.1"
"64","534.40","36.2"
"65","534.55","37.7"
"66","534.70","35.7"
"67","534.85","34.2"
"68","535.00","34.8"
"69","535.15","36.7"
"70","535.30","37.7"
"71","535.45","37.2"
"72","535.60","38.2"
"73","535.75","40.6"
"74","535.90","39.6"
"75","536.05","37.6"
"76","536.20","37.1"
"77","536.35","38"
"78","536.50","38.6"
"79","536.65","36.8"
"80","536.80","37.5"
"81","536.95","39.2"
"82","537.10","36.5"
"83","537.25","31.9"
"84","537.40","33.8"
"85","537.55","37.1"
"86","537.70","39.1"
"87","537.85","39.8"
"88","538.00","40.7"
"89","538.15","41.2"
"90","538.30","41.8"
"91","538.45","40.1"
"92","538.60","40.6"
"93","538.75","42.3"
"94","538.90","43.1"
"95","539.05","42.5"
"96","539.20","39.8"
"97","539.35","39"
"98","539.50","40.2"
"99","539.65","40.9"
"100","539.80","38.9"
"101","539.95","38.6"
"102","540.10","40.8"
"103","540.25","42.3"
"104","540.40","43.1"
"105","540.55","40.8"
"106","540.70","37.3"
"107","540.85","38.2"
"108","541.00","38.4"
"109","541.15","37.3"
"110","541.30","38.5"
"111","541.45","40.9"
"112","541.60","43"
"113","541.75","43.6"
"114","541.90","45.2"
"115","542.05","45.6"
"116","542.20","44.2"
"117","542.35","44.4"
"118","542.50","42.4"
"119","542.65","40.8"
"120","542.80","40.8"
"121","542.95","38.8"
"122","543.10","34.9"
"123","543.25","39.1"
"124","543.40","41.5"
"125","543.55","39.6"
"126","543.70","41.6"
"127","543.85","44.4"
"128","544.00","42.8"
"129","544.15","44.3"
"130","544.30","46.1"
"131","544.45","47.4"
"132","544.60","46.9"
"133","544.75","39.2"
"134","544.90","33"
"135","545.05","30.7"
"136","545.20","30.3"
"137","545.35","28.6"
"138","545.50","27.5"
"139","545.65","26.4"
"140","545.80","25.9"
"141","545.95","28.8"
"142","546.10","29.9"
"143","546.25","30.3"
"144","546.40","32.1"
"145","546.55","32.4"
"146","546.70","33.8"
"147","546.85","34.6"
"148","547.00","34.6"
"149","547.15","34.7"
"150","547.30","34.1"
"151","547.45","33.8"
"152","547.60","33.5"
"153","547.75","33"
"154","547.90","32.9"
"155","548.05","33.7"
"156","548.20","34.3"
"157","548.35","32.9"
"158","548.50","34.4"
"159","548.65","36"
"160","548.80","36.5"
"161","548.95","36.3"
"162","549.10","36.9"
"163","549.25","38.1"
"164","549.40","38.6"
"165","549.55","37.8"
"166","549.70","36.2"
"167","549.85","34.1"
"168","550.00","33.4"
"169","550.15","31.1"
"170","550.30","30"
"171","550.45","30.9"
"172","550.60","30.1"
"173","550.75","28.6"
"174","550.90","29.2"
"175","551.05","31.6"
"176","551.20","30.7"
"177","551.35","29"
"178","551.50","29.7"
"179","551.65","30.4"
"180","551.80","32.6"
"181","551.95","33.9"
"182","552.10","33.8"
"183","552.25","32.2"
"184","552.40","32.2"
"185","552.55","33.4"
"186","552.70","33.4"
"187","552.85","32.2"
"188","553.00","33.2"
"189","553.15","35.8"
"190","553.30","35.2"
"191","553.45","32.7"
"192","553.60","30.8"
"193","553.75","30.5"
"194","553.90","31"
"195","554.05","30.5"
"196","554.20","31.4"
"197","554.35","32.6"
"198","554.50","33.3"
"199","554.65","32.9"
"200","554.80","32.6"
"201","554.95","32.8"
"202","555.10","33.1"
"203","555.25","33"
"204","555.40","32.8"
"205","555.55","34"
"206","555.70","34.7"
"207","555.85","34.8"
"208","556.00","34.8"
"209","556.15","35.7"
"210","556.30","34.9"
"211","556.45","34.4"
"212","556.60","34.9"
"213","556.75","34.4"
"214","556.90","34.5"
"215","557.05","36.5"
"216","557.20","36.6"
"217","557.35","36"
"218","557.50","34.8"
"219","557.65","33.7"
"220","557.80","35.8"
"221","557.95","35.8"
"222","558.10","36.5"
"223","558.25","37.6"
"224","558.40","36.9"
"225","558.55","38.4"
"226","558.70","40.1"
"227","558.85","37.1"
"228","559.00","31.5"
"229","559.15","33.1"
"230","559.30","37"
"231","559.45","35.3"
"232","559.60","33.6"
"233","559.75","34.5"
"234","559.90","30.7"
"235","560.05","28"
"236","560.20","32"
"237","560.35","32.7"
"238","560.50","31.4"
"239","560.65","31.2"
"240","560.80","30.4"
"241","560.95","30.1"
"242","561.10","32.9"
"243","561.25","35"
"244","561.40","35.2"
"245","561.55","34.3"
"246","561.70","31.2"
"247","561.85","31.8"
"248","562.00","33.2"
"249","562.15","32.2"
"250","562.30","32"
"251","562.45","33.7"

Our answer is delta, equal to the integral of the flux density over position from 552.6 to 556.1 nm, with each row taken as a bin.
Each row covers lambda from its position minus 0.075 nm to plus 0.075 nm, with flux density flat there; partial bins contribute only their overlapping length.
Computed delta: 115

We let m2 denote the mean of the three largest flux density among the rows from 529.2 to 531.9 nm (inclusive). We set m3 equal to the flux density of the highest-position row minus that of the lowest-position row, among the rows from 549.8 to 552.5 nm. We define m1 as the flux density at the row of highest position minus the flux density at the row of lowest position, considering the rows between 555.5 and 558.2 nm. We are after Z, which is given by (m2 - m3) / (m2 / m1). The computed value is 3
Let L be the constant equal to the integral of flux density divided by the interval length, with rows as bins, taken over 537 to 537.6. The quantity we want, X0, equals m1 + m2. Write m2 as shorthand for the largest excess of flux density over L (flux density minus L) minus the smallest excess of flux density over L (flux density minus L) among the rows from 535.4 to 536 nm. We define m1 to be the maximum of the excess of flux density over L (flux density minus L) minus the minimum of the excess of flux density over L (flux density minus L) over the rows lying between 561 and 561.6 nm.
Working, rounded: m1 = 2.3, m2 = 3.4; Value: 5.7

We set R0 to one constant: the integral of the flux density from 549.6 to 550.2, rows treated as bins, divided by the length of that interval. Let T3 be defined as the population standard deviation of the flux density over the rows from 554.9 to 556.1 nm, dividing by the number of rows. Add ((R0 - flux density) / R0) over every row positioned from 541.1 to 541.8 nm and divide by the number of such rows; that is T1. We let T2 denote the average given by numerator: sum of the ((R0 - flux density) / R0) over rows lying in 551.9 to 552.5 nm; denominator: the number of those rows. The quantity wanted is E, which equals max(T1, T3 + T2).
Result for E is 0.89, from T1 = -0.20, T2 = 0.028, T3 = 0.86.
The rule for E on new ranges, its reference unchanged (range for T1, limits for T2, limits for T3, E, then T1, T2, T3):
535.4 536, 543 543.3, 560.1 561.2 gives 0.90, -0.14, -0.089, 0.99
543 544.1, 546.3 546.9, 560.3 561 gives 0.93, -0.19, 0.022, 0.91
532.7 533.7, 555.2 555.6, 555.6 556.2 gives 0.43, 0.04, 0.021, 0.41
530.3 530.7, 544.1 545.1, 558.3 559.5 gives 2.40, -0.05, -0.209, 2.61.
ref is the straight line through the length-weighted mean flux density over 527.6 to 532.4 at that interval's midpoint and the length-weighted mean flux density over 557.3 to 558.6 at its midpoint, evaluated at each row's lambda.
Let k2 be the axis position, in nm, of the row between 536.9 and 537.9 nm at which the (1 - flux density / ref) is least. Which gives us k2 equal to 537.85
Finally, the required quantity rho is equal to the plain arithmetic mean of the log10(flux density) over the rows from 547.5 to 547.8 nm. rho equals 1.522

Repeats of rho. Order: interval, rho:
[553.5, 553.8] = 1.486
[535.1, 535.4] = 1.571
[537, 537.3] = 1.533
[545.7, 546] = 1.436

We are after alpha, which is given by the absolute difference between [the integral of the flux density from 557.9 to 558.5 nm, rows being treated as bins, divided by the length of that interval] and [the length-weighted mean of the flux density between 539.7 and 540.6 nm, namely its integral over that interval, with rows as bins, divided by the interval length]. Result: 3.9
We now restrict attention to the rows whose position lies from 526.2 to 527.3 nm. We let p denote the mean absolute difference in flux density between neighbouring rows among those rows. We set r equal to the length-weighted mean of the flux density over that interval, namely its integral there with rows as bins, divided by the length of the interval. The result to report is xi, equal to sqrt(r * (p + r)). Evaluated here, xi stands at 27.6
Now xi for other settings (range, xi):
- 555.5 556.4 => 35.1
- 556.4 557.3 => 35.6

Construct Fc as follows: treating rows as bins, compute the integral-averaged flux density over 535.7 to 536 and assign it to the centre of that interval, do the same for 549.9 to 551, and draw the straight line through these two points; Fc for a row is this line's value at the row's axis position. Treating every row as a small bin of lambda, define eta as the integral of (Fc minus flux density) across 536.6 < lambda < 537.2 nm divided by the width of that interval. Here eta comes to 1.9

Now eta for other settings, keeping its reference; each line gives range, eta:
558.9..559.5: -9.3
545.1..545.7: 5.4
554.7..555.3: -5.2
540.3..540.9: -3.2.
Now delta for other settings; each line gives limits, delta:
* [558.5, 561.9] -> 113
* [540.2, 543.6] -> 139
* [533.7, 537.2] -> 129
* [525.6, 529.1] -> 107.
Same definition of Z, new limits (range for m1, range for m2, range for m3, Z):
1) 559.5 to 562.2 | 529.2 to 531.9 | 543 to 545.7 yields -2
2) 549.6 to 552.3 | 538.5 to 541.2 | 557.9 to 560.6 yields -4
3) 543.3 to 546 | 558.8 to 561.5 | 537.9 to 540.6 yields -13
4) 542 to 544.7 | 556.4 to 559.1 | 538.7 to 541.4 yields 1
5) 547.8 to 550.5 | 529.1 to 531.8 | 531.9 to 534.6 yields -2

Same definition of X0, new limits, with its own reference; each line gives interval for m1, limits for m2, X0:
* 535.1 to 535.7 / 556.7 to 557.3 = 3.7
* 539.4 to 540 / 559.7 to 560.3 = 8.8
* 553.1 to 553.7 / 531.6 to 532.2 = 7.0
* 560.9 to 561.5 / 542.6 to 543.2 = 11.0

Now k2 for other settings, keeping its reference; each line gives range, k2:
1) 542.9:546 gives 544.45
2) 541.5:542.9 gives 542.05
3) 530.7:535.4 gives 534.55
